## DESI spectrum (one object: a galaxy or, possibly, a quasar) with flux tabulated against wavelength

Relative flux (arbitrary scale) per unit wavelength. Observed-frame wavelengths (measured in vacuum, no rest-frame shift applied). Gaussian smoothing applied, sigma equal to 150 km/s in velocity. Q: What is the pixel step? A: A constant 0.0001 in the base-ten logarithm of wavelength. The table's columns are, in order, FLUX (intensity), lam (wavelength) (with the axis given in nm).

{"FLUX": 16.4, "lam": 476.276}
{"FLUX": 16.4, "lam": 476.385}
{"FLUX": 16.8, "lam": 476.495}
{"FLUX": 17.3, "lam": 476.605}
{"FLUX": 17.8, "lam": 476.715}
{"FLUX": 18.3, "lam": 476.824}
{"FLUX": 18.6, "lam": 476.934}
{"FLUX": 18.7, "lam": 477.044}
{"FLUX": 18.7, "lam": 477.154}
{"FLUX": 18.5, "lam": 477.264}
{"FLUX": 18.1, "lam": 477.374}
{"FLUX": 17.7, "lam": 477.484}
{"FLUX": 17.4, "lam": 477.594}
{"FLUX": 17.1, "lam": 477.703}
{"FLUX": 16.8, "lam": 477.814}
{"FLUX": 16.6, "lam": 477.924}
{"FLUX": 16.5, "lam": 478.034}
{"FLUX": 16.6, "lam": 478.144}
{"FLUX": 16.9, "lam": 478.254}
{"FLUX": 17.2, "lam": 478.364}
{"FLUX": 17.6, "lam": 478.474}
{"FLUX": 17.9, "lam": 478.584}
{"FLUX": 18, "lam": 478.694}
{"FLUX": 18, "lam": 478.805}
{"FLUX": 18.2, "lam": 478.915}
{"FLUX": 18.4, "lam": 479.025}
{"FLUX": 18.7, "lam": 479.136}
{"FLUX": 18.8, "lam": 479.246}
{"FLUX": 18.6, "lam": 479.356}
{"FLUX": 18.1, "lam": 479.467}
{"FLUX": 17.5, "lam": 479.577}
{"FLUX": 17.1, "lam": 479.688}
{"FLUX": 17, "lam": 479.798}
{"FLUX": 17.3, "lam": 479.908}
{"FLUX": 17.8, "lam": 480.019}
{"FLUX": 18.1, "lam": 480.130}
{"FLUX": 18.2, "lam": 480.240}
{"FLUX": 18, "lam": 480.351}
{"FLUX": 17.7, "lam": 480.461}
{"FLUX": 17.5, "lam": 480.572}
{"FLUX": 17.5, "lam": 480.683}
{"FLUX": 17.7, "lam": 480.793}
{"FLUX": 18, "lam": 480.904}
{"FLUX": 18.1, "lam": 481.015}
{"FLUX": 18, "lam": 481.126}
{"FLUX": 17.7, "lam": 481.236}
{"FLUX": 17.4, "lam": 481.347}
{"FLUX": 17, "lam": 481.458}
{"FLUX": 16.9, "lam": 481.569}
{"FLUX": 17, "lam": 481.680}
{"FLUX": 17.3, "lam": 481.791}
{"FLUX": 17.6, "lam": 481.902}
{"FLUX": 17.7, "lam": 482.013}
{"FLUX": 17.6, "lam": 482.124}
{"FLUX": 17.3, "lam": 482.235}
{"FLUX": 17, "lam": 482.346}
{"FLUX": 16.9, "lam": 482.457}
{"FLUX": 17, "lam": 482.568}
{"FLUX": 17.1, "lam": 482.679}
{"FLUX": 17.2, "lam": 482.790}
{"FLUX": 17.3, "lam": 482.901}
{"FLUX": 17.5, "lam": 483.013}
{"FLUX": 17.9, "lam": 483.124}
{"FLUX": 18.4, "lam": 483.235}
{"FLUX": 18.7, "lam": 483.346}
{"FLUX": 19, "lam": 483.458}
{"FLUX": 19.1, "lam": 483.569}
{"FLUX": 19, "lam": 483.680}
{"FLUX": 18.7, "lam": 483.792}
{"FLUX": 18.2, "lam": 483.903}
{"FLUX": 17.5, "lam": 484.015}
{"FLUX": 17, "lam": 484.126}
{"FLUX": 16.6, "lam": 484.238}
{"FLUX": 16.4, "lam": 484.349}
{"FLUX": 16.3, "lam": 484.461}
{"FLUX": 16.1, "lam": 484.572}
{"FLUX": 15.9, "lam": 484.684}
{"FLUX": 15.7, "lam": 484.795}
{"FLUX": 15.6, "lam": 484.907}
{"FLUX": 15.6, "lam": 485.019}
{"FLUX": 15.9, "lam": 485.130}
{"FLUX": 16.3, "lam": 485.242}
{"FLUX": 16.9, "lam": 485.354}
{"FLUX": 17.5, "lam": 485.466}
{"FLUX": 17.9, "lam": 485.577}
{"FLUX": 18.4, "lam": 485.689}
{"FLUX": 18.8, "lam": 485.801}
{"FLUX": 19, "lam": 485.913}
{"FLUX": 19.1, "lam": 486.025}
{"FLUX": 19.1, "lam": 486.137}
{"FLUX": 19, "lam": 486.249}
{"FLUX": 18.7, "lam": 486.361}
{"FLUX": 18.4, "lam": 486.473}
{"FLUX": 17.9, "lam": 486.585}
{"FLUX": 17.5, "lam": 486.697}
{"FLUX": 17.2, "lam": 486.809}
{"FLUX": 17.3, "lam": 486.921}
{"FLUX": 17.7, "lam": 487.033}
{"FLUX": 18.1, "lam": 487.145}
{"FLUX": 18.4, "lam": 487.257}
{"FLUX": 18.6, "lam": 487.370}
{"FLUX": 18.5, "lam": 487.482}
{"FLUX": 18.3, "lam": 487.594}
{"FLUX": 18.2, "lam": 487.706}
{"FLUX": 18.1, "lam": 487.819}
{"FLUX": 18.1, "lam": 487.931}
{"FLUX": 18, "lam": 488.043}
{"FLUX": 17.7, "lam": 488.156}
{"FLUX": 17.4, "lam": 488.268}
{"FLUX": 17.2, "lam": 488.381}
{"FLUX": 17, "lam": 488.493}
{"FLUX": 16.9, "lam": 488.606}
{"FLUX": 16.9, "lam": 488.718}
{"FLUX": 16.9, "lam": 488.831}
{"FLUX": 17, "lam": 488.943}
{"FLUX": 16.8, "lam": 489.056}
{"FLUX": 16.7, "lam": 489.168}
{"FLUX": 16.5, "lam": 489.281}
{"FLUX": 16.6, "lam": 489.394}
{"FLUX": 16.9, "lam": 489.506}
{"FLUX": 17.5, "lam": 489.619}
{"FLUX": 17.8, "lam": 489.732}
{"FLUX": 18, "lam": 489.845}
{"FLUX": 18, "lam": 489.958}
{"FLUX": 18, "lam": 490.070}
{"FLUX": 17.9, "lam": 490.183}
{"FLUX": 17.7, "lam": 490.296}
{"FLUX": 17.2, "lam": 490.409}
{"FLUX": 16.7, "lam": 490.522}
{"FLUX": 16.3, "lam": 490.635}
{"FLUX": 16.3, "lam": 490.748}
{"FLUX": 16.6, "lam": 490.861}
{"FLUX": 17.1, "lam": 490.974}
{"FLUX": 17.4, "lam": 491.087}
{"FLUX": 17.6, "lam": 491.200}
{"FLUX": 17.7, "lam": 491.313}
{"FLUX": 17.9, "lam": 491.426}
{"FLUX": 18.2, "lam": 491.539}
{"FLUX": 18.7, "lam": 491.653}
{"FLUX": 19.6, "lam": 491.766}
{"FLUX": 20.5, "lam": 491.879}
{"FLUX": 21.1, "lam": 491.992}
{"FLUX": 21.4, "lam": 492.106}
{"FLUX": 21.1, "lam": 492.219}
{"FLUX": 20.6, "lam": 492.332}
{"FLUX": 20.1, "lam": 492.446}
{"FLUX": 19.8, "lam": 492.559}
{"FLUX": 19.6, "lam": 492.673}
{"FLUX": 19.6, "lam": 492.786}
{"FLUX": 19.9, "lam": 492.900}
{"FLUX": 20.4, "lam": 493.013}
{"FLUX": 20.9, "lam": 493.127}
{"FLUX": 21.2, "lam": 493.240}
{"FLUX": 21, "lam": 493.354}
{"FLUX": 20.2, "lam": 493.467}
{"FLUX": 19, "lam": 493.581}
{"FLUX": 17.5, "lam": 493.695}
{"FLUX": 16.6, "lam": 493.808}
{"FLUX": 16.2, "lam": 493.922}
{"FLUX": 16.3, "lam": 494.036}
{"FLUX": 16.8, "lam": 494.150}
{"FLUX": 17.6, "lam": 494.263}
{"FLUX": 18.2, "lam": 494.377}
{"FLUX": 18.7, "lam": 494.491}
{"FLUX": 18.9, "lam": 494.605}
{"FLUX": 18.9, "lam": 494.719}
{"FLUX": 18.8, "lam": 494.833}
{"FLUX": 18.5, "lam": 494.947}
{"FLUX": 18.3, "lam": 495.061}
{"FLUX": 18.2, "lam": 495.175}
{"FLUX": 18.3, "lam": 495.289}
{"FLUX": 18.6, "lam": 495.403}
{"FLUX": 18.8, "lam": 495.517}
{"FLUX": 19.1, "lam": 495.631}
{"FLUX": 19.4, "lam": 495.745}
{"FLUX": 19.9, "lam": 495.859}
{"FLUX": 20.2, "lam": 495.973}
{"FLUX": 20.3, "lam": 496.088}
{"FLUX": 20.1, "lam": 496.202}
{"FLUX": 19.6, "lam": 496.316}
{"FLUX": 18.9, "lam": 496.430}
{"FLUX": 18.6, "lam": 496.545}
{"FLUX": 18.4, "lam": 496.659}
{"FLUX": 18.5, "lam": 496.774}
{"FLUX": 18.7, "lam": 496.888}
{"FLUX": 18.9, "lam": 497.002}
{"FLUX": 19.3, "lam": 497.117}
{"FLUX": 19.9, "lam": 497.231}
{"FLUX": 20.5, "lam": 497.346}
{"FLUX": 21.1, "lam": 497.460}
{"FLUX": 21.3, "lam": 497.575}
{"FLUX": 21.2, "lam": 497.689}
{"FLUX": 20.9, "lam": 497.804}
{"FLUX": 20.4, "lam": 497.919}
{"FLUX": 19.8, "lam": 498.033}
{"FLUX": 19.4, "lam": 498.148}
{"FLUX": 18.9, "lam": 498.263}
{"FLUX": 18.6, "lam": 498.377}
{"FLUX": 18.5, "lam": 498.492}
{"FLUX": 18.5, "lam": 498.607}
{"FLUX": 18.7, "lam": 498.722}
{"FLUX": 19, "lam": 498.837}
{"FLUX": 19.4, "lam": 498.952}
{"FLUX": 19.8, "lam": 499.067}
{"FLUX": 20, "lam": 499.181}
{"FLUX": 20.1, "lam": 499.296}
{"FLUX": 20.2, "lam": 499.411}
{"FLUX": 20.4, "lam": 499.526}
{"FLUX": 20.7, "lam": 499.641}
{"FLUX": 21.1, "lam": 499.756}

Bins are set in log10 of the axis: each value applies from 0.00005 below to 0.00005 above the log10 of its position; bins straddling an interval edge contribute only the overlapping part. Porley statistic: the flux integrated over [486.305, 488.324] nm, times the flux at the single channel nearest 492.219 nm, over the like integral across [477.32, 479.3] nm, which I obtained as 22.0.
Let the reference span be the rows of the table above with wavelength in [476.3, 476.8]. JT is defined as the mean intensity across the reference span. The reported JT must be 17.1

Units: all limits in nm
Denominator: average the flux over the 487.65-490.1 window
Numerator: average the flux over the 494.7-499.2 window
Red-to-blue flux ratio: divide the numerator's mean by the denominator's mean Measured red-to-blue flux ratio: 1.11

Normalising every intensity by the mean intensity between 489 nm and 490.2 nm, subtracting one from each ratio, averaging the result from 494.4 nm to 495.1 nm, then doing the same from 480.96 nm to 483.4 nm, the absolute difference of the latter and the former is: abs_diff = 0.069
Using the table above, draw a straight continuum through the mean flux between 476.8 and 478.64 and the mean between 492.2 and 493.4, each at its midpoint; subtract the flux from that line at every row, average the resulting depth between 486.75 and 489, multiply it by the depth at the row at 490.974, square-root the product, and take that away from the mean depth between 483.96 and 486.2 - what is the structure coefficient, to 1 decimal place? -0.4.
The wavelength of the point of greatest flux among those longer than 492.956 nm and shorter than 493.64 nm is 493.240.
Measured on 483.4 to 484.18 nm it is 483.569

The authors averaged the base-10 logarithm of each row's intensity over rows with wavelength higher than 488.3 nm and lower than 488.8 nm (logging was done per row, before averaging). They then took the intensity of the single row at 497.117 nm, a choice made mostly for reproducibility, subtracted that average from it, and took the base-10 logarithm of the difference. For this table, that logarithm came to 1.26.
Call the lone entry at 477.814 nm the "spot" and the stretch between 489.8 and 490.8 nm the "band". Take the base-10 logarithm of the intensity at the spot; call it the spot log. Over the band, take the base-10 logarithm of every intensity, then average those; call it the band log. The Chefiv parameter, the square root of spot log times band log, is 1.23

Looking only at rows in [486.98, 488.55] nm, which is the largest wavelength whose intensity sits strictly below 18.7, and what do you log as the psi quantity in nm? 488.493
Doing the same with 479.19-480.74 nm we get 480.683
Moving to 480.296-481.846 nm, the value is 481.791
